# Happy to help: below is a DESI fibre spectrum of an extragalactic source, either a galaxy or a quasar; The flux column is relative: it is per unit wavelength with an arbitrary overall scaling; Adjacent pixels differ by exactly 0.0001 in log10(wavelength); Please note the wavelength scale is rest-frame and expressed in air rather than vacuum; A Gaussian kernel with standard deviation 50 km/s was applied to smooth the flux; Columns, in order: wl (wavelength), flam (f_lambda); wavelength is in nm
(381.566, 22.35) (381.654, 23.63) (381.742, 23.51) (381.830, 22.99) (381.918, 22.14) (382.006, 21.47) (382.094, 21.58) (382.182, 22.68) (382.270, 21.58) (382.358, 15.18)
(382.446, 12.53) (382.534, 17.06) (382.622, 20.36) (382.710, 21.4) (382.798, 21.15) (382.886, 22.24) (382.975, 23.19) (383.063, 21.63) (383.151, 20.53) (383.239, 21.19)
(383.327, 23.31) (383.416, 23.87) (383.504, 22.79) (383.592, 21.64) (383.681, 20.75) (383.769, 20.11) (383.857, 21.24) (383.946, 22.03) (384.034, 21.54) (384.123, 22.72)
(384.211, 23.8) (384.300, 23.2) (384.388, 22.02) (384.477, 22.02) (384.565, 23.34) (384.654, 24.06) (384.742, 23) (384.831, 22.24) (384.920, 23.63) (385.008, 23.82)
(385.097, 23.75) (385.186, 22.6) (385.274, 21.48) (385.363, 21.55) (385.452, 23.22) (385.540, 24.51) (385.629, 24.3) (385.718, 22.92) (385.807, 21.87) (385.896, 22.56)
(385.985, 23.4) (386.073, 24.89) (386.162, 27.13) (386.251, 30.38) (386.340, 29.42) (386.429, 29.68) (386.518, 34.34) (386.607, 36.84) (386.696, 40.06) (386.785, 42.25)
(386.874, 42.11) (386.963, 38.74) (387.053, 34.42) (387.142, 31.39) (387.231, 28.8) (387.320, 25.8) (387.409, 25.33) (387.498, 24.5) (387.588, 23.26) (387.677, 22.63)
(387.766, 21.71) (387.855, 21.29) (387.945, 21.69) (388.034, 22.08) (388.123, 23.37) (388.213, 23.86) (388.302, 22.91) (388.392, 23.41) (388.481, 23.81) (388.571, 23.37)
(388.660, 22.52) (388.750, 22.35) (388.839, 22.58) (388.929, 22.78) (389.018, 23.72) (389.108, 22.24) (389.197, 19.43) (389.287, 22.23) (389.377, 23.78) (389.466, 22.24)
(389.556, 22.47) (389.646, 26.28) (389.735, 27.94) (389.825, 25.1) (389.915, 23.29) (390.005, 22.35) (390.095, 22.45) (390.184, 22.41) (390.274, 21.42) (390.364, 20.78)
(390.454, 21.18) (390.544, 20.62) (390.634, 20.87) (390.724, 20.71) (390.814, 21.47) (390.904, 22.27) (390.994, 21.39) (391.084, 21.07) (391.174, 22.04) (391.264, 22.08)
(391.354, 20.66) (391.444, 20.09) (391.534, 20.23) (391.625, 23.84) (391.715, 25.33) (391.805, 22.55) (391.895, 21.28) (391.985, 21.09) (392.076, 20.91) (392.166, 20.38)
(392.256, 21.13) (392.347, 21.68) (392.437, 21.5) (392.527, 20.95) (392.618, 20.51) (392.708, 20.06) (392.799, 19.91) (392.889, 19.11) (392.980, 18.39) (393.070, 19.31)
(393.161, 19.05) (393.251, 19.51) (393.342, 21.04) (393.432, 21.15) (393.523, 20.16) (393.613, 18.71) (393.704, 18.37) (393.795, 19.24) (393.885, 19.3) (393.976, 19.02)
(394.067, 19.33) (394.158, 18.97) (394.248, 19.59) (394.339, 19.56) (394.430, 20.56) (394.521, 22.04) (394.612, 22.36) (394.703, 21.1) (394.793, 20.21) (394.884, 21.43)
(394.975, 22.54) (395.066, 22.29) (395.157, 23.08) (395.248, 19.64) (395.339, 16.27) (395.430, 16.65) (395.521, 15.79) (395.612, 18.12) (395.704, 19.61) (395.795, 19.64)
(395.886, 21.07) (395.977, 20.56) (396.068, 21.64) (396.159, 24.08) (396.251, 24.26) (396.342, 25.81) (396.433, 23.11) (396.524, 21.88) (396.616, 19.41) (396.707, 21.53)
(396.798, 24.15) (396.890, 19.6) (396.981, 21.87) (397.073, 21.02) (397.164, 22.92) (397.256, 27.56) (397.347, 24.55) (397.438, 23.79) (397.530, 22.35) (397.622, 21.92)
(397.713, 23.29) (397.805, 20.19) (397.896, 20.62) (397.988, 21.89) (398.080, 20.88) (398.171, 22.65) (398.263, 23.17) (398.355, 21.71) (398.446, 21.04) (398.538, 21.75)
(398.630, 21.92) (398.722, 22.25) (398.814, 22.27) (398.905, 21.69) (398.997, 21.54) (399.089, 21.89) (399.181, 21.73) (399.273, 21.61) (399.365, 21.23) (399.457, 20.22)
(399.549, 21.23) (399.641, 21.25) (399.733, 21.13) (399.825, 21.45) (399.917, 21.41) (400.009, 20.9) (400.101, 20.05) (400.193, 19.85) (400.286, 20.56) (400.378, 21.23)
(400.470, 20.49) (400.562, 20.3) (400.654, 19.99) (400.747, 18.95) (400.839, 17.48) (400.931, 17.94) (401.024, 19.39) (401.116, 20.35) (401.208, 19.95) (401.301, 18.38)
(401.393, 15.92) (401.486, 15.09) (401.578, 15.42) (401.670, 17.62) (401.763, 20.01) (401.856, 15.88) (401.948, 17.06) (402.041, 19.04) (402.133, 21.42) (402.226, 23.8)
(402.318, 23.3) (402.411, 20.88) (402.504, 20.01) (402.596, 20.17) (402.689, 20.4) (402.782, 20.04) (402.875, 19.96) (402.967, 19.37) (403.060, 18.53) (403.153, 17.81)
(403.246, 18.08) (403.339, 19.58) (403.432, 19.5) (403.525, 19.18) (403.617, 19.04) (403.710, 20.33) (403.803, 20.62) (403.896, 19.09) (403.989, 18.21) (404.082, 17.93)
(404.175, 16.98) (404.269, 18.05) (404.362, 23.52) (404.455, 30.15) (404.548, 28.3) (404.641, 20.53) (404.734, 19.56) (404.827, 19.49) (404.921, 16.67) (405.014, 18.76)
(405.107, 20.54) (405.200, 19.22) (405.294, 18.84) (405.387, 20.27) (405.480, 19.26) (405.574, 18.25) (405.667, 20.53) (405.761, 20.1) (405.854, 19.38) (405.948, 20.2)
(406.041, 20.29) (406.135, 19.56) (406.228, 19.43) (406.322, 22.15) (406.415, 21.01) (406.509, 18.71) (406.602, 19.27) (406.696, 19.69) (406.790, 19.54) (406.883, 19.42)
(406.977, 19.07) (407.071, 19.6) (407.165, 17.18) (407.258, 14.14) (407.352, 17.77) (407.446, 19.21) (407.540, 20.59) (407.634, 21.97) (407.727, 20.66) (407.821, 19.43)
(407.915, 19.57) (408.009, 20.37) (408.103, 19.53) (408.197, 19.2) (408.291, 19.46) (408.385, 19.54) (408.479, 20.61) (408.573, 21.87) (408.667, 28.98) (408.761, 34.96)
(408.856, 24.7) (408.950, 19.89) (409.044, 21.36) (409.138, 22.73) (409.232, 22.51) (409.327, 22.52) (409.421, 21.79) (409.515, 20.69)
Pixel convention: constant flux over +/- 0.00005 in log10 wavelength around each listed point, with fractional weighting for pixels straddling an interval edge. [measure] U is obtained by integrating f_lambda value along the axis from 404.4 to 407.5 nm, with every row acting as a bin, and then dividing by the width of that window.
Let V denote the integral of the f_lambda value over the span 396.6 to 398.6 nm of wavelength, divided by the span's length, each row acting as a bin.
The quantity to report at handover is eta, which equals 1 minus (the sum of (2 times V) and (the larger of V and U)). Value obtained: -66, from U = 19.9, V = 22.2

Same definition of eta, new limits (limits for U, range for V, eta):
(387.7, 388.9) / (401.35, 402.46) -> -59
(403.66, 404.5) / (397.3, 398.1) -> -66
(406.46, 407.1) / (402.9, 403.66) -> -56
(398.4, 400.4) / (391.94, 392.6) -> -62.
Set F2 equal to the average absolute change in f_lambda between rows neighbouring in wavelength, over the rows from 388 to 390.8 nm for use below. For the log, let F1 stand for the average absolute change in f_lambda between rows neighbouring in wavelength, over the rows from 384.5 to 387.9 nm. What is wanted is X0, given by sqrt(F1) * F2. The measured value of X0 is 1.3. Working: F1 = 1.5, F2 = 1.04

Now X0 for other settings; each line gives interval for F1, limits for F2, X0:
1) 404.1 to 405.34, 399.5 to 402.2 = 1.8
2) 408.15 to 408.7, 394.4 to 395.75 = 1.9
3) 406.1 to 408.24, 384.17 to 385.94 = 0.9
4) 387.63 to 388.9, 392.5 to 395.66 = 0.7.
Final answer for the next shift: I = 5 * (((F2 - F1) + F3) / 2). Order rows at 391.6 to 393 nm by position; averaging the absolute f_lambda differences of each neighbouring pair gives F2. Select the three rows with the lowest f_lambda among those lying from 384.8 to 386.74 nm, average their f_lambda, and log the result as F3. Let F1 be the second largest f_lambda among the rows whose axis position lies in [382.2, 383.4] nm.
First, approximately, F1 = 23.19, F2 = 0.74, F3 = 21.6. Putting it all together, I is -2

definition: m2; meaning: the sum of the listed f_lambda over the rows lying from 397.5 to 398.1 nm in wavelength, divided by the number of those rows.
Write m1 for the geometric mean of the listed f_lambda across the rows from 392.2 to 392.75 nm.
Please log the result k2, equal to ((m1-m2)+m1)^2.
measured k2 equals 414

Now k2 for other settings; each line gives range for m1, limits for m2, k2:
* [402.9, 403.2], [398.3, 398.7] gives 241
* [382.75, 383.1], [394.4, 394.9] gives 520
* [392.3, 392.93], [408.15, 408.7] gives 377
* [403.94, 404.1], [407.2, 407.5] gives 365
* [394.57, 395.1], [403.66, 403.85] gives 520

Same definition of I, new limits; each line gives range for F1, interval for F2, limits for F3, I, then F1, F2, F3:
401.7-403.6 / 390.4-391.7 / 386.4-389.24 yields -4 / 23.3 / 0.81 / 20.8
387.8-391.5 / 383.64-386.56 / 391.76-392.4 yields -11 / 26.28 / 1.09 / 20.8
